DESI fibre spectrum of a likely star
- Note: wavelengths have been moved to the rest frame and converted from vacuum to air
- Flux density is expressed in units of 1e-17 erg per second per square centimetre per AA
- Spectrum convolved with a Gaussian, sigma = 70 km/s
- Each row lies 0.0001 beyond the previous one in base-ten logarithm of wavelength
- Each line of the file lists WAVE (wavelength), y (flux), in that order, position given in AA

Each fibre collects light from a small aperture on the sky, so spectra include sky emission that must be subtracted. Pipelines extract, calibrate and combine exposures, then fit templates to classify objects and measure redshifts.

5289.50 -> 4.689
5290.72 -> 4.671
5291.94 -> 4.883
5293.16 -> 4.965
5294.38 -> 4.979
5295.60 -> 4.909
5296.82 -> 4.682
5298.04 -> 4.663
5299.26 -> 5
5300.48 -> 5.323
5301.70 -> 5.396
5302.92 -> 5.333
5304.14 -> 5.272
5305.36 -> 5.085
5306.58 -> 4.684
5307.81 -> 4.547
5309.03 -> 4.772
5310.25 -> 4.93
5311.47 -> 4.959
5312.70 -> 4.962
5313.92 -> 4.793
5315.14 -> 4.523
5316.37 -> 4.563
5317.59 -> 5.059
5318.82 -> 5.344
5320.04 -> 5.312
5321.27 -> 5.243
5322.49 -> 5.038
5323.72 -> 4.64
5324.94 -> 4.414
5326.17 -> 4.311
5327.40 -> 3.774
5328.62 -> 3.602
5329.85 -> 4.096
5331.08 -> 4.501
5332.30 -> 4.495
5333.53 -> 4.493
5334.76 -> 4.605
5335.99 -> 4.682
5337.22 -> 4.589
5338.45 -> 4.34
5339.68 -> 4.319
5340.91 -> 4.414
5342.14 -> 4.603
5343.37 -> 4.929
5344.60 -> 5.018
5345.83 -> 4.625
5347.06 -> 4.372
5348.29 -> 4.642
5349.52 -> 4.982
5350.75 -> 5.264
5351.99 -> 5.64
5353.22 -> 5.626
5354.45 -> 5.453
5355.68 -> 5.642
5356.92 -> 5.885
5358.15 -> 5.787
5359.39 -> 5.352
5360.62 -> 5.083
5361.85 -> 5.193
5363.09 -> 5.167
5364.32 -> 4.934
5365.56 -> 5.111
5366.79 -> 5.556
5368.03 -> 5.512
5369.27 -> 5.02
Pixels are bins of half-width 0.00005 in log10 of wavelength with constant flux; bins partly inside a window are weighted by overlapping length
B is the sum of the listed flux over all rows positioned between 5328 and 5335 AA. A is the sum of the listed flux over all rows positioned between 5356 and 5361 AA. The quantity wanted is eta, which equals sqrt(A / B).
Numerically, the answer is 0.9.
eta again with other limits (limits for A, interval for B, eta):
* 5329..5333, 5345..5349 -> 1.0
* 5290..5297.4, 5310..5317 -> 1.0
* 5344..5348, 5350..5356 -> 0.7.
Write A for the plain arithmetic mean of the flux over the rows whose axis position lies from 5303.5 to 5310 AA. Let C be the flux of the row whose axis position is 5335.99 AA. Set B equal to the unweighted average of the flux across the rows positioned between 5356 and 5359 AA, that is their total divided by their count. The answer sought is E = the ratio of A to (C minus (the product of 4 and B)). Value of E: -0.261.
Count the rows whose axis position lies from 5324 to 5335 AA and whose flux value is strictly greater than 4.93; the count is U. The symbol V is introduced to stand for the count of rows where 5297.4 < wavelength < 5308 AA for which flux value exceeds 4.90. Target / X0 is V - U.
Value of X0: 6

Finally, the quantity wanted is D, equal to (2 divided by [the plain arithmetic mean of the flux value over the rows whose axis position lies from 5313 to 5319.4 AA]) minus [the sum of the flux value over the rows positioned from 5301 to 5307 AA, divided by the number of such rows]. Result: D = -4.74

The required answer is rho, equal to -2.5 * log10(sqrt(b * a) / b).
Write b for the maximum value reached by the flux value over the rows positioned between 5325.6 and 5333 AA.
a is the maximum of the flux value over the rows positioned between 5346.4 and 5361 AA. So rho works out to -0.15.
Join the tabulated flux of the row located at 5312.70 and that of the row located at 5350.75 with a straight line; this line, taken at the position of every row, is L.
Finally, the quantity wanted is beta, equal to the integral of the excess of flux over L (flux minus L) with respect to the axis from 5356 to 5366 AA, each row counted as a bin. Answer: -0.2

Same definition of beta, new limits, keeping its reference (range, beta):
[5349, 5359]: 2.5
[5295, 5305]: 2.1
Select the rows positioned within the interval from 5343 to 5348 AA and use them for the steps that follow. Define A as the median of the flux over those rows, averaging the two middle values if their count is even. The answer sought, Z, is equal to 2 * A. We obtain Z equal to 9.6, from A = 4.78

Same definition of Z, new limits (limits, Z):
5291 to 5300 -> 9.8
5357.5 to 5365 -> 10.4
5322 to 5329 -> 8.7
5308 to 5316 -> 9.7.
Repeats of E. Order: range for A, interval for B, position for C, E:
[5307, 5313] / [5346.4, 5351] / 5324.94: -0.326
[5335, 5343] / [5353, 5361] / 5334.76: -0.255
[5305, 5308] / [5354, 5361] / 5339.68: -0.268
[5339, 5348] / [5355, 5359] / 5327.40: -0.239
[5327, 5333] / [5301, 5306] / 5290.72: -0.249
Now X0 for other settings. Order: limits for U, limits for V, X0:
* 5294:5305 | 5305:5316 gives -2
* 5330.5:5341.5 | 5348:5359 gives 8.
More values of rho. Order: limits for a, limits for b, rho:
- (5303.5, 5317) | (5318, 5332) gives 0.01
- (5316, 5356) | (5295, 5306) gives -0.02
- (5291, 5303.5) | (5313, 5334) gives -0.01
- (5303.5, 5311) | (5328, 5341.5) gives -0.06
